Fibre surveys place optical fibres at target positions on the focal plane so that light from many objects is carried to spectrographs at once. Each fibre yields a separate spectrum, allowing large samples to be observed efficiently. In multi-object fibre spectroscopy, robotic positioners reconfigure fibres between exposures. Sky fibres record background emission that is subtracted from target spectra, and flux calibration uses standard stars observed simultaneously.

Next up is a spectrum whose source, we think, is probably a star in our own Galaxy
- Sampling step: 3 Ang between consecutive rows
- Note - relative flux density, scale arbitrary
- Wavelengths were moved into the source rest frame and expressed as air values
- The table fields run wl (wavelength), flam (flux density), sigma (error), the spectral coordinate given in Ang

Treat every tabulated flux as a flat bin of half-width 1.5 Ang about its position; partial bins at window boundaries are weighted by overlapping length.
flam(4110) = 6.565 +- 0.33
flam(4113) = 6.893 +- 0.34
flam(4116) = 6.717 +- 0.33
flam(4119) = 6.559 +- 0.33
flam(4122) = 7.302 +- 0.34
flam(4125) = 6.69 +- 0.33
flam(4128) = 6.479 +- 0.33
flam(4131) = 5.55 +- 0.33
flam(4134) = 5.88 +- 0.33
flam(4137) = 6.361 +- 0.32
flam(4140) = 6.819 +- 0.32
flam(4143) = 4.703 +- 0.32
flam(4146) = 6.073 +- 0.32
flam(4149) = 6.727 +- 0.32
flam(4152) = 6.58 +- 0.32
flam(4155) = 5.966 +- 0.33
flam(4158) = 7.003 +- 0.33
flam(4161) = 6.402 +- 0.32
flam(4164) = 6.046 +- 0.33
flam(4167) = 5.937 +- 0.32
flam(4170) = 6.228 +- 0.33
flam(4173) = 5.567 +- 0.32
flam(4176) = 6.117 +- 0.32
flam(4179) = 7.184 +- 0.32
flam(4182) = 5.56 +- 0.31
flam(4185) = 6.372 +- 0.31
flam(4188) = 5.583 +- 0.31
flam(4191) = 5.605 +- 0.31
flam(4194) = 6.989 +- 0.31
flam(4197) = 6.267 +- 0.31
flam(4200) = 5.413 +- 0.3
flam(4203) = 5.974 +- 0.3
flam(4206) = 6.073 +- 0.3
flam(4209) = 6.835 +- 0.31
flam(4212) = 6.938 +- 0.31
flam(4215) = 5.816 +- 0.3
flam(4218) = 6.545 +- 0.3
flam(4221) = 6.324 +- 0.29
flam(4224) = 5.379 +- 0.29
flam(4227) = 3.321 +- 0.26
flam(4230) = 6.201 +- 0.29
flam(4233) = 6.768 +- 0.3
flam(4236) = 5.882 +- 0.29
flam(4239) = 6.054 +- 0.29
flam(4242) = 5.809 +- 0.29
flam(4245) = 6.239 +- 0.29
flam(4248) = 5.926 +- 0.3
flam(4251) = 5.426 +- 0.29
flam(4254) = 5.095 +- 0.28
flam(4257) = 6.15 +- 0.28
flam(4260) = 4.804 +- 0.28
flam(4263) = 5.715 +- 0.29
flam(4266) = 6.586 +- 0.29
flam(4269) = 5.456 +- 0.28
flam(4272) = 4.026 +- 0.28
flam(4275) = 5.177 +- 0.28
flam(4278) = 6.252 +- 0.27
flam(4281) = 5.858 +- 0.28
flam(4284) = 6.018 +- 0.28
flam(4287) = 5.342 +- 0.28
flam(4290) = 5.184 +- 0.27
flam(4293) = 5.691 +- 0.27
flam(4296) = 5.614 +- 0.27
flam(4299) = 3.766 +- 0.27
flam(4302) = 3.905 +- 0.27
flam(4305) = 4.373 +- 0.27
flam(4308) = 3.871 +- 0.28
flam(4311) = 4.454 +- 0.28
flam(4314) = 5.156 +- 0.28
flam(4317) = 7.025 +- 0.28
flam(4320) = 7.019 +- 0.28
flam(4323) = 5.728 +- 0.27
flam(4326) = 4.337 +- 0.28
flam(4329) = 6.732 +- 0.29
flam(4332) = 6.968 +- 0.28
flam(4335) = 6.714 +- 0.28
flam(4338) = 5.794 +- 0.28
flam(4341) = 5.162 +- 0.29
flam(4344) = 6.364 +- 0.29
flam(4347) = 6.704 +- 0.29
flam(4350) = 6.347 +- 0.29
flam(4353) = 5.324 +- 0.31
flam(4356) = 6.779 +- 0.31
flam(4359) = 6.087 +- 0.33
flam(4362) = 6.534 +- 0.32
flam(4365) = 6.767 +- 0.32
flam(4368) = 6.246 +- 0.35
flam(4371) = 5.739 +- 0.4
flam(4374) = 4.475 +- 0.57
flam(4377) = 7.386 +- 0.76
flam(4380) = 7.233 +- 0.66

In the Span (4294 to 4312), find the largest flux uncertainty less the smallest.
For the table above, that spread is 0.010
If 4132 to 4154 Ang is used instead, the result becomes 0.010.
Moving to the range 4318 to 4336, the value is 0.020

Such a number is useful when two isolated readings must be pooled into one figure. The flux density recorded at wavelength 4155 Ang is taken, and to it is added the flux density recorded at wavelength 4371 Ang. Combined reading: 11.7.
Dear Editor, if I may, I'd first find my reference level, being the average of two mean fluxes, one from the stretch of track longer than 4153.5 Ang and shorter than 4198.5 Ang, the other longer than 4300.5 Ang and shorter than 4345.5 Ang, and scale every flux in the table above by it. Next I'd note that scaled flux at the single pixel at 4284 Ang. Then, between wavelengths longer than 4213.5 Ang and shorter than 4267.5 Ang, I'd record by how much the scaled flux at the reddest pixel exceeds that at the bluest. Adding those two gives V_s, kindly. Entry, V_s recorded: 1.15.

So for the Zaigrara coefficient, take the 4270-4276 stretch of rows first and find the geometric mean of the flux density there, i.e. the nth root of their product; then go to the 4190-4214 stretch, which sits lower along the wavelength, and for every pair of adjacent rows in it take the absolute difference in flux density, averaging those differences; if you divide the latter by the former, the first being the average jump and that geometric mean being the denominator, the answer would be 0.14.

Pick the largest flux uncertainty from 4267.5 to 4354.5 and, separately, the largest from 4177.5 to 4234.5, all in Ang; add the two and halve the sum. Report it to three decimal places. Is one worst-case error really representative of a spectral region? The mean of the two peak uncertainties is 0.315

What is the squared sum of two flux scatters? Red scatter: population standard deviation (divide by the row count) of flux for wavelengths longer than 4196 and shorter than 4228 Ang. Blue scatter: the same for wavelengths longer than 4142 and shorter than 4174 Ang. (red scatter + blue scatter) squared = 2.4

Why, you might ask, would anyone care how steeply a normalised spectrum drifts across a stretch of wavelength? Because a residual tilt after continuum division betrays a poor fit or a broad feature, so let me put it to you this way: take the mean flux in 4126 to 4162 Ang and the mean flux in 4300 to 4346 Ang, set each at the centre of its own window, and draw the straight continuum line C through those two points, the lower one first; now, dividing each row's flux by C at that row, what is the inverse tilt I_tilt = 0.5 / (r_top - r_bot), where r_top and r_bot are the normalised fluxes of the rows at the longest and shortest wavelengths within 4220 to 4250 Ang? -10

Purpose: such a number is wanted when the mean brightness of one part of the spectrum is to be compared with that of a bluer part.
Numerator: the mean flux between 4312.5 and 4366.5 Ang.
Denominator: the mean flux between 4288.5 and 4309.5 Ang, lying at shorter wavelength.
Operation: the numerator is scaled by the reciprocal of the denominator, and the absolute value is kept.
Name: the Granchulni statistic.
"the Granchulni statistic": 1.34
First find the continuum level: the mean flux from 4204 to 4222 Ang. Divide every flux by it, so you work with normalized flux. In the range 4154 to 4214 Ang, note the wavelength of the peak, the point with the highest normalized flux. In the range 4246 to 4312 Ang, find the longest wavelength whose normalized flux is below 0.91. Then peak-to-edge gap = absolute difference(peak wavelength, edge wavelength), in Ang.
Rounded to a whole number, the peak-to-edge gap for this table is 132 Ang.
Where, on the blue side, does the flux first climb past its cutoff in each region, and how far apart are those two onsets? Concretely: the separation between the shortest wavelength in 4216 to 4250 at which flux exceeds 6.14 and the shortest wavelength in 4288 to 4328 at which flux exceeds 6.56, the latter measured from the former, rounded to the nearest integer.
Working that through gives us 99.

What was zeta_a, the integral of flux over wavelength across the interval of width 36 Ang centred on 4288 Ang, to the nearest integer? 184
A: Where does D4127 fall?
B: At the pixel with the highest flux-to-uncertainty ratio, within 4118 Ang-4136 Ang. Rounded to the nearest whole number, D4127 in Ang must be 4122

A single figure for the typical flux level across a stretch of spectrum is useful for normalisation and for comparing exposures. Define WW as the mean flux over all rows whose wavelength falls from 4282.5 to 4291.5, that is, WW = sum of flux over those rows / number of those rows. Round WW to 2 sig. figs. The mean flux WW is 5.5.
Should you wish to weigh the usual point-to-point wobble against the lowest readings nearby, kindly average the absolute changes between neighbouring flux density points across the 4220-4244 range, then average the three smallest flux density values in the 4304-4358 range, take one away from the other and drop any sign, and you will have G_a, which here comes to 3.1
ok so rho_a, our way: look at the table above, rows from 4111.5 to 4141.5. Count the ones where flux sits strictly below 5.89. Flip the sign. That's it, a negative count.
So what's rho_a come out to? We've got -2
